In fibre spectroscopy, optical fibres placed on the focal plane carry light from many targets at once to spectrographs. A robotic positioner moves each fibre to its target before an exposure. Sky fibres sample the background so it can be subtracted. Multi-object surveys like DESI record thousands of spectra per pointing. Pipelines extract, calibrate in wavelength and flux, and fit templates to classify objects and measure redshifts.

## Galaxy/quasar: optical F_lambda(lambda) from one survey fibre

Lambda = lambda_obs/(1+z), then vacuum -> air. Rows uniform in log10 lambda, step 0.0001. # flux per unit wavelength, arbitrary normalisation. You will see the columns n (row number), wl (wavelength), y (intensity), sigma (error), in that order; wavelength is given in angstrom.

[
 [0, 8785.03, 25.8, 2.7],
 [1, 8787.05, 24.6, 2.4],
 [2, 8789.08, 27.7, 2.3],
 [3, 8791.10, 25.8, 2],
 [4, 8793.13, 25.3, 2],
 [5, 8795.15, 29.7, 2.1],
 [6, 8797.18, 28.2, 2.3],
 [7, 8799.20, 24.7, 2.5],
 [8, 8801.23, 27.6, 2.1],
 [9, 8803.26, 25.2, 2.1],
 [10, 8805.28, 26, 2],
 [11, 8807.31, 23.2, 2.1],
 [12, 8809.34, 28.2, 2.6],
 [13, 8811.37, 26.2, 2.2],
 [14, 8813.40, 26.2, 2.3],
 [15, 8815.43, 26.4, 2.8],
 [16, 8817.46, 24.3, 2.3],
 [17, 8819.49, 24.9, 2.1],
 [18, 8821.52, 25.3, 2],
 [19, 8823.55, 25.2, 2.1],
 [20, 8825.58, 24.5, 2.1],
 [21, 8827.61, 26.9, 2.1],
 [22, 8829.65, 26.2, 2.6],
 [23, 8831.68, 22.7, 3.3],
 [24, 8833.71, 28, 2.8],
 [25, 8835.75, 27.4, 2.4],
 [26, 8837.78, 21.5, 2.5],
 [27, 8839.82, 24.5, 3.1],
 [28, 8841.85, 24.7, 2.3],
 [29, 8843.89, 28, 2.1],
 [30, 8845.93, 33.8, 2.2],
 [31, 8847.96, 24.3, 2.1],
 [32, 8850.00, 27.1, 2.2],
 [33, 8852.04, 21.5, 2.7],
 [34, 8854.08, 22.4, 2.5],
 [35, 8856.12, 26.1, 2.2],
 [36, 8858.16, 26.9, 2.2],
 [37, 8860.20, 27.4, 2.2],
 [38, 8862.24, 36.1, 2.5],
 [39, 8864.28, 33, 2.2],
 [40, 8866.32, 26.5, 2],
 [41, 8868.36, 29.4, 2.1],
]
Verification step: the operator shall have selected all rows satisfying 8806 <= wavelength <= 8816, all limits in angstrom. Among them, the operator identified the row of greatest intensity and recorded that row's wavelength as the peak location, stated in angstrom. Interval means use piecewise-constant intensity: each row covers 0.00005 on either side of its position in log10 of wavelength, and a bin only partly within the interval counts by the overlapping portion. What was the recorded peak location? 8809.34 angstrom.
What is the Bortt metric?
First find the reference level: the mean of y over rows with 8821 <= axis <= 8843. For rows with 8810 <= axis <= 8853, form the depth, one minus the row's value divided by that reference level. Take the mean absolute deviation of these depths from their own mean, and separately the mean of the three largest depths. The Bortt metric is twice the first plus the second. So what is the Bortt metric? 0.276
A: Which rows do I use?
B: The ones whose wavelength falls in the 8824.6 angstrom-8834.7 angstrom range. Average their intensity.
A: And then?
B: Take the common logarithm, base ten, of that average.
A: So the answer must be 1.41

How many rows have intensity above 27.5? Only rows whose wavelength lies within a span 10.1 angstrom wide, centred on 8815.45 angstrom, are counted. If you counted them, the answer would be 0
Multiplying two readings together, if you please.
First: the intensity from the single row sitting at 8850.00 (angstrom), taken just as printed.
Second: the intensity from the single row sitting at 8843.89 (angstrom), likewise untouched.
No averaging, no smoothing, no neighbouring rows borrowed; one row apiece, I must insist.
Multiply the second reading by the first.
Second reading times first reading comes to 759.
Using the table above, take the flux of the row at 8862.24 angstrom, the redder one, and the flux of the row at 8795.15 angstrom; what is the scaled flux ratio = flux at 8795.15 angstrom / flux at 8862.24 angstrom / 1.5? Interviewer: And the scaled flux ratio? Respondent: 0.55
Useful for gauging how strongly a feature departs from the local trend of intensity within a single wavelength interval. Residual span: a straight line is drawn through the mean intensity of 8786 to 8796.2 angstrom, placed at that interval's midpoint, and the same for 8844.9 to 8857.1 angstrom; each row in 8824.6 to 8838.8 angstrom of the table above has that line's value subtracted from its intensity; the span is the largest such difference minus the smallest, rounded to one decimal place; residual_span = 6.4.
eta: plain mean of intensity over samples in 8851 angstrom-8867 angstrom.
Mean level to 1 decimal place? 27.5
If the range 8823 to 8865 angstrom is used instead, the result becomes 26.6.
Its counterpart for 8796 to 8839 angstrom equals 25.7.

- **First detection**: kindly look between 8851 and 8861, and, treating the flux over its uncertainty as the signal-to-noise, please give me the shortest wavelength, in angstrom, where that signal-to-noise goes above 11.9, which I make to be 8858.16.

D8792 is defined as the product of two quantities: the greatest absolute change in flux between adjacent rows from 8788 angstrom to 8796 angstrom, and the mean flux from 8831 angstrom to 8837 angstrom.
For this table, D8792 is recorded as 115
